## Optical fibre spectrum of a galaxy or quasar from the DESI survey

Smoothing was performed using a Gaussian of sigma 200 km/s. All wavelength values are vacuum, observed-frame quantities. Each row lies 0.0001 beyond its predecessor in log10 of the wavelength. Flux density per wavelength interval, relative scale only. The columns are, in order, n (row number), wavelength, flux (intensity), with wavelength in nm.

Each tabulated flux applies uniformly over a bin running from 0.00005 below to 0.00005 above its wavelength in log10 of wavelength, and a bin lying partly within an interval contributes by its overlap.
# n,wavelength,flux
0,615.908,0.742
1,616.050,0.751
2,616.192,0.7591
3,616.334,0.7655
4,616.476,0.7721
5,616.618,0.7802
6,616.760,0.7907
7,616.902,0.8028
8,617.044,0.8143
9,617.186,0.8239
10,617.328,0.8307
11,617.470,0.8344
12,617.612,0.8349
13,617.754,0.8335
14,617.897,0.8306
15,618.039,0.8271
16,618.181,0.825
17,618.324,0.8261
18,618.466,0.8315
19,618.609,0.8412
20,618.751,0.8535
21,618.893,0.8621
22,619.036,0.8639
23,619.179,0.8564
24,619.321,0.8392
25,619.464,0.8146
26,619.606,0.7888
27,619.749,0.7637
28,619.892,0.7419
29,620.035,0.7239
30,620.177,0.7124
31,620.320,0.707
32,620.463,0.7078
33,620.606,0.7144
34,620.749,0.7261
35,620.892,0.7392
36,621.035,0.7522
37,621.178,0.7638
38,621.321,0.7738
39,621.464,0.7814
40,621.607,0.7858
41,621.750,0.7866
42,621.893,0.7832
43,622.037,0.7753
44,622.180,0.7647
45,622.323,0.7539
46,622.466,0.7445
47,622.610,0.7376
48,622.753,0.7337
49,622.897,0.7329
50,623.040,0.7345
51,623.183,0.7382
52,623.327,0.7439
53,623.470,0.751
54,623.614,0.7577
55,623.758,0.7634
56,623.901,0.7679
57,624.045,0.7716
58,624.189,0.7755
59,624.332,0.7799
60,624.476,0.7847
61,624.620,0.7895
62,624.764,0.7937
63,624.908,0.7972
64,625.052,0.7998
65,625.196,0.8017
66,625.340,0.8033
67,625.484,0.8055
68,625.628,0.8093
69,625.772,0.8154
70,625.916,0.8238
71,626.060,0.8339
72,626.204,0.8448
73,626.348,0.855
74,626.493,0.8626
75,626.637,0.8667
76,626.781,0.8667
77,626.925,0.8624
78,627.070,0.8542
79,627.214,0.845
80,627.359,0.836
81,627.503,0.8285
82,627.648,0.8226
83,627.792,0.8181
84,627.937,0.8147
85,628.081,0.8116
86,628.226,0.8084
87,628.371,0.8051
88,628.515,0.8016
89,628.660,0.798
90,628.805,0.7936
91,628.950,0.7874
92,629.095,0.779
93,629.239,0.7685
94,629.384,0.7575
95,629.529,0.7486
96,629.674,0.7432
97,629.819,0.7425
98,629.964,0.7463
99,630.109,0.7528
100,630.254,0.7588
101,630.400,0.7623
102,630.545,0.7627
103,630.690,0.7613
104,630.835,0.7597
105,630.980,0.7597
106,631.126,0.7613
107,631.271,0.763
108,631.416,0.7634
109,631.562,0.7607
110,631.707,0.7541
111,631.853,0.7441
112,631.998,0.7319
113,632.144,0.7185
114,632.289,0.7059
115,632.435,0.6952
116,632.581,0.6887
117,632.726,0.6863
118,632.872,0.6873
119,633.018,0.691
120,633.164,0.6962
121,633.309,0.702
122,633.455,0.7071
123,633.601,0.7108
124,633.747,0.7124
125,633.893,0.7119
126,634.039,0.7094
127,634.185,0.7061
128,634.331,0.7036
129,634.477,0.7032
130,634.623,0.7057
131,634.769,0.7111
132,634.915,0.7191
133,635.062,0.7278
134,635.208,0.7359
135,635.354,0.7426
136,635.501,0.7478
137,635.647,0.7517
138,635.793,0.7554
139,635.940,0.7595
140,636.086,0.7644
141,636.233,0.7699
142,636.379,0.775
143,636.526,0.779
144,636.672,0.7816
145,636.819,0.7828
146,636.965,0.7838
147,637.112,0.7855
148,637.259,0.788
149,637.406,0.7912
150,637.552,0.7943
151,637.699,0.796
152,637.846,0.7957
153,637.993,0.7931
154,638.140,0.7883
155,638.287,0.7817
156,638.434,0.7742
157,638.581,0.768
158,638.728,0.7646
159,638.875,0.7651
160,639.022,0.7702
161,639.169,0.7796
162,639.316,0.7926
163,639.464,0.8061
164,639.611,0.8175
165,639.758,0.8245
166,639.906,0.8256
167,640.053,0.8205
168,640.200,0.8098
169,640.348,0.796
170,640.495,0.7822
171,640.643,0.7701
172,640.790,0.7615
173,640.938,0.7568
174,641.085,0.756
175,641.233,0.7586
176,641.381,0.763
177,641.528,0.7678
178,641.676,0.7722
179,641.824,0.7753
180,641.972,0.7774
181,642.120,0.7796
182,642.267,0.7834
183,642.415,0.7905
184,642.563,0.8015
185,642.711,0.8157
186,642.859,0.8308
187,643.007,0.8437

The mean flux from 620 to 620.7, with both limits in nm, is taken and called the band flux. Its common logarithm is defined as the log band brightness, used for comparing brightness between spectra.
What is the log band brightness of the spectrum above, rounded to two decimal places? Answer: -0.15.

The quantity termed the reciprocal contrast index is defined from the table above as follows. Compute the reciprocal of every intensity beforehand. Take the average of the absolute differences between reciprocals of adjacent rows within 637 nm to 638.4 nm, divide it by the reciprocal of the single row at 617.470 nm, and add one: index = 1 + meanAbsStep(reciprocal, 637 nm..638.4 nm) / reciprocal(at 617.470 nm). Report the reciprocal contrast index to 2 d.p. 1.00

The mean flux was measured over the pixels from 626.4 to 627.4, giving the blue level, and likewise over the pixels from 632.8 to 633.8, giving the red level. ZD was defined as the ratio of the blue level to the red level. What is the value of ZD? 1.22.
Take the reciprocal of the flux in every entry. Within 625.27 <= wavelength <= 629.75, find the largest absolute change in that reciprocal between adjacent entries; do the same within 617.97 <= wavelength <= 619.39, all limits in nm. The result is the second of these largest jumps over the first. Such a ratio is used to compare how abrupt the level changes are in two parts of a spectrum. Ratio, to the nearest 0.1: 1.3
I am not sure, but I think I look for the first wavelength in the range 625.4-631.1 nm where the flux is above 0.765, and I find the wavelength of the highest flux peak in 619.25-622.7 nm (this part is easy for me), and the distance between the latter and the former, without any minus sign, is 6.16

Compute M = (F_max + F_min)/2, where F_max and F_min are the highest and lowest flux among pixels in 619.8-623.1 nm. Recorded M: 0.75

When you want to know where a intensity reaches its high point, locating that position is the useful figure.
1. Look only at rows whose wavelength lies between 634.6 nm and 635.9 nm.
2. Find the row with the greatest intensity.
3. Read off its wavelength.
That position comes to 635.793 nm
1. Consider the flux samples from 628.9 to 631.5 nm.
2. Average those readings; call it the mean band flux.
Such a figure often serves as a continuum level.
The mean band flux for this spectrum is 0.760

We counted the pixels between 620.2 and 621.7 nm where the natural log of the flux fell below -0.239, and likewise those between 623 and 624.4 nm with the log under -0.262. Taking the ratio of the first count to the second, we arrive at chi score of 1.4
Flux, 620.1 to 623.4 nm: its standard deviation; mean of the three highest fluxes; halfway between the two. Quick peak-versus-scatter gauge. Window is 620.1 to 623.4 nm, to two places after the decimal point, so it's 0.41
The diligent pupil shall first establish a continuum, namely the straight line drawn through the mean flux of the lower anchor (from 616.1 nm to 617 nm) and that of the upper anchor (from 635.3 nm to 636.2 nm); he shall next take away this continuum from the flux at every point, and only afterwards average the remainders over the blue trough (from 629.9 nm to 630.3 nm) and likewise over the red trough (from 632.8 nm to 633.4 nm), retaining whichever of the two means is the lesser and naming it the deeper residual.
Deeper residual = -0.06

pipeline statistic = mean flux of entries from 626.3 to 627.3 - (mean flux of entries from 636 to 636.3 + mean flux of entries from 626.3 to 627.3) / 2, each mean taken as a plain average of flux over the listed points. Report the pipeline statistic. 0.046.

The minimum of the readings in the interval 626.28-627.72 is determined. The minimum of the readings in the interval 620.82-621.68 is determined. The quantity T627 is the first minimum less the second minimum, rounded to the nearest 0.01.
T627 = 0.08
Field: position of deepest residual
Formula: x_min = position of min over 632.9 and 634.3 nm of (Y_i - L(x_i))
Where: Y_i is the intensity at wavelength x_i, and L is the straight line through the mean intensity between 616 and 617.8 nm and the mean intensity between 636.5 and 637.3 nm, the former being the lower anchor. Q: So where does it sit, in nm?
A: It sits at 633.018 nm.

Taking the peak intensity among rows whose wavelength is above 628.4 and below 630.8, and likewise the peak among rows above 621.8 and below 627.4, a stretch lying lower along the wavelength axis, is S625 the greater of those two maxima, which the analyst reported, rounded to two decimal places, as 0.87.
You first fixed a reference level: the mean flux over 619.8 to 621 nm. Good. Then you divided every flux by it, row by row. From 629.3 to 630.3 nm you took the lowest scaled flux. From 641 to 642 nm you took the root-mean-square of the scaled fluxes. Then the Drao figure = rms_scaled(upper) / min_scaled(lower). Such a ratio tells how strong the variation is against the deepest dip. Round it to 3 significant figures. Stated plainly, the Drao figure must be 1.03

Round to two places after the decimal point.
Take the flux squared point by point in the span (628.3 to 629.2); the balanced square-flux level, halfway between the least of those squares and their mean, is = 0.62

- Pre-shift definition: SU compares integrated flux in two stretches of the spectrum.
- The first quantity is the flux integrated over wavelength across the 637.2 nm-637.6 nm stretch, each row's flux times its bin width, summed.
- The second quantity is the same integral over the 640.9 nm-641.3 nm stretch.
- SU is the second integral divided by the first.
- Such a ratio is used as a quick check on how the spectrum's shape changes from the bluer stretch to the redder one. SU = 0.96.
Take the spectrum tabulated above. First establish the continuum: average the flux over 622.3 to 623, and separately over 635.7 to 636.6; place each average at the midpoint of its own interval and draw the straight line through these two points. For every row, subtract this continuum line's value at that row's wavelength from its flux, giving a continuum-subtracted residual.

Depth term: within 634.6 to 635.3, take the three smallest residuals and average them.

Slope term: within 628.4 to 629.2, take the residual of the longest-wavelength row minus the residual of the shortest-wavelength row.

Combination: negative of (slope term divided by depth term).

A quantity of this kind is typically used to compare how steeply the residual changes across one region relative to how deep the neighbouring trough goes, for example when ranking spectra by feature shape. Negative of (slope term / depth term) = -0.45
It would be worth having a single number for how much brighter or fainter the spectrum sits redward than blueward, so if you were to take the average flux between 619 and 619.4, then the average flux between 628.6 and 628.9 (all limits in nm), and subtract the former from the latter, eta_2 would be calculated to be -0.057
